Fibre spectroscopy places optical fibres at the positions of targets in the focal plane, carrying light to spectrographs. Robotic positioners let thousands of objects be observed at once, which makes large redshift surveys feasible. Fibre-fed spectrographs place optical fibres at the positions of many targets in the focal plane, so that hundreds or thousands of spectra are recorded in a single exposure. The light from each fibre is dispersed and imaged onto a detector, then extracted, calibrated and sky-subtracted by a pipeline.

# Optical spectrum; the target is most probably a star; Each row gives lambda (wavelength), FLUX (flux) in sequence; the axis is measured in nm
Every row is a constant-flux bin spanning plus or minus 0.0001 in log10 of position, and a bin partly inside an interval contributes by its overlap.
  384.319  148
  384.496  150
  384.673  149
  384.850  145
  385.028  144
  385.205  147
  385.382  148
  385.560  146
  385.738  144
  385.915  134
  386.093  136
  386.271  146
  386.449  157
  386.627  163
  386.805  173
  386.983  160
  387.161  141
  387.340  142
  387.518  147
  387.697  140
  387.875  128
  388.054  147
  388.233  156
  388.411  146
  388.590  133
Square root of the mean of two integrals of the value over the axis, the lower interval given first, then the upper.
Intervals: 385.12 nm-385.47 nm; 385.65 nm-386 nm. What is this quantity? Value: 7.1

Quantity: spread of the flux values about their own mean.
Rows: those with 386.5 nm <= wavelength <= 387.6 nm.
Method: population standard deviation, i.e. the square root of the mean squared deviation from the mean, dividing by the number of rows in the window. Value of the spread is 11.8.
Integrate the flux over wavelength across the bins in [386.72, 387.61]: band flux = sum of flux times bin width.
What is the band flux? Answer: 136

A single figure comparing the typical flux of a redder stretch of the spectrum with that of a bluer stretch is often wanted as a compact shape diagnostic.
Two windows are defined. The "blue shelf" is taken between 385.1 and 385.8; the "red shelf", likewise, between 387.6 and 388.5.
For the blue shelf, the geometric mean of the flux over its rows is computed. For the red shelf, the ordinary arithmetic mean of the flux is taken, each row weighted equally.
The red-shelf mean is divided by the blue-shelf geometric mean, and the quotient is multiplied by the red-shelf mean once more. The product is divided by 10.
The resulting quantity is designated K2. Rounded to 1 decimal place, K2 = 14.1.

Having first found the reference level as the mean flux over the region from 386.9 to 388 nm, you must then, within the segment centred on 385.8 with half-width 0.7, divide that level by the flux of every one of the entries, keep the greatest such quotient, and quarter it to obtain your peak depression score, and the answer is 0.267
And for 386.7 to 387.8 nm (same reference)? 0.255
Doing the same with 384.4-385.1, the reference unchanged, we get 0.248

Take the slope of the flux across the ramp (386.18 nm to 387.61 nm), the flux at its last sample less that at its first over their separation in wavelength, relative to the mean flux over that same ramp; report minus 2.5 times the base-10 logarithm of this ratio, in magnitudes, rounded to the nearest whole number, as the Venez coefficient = 6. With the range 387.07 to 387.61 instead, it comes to 2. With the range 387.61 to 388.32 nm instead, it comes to 2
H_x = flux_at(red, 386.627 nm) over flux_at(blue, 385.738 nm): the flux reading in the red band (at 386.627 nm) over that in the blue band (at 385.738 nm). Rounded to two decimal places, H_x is 1.13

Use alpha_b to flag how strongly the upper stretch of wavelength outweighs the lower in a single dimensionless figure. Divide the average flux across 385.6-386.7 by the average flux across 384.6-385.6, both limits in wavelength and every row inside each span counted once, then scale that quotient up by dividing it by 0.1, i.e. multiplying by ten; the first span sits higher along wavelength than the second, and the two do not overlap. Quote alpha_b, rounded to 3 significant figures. 10.0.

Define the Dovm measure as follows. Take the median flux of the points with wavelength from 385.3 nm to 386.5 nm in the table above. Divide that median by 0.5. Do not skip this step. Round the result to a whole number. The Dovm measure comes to 292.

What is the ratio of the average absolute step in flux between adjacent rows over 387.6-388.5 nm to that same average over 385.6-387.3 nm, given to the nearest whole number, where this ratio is 1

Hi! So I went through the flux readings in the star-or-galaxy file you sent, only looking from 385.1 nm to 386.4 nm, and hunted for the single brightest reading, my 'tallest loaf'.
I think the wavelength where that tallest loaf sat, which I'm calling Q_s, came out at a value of 385.382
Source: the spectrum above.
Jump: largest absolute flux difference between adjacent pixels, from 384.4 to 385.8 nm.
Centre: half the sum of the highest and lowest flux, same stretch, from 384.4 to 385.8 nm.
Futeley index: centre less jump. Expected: 143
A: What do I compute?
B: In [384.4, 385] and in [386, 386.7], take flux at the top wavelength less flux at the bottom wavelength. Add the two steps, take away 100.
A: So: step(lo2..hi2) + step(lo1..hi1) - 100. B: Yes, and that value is -78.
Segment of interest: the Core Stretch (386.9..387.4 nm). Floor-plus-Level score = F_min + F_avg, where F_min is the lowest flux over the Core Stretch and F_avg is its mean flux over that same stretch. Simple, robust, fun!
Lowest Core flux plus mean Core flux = 289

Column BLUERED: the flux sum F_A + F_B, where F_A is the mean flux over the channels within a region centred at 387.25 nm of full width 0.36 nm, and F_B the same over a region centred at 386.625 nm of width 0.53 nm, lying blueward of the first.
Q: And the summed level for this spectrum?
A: 306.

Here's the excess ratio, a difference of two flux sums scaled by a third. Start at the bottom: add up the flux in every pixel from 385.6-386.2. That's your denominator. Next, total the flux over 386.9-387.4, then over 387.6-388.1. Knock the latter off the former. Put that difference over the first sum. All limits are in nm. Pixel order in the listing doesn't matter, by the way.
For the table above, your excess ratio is 0.068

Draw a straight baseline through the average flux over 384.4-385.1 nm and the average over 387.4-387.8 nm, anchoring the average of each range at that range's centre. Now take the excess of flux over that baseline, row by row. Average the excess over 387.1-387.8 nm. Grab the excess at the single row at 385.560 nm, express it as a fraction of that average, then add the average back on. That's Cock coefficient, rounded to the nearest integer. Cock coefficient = -1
